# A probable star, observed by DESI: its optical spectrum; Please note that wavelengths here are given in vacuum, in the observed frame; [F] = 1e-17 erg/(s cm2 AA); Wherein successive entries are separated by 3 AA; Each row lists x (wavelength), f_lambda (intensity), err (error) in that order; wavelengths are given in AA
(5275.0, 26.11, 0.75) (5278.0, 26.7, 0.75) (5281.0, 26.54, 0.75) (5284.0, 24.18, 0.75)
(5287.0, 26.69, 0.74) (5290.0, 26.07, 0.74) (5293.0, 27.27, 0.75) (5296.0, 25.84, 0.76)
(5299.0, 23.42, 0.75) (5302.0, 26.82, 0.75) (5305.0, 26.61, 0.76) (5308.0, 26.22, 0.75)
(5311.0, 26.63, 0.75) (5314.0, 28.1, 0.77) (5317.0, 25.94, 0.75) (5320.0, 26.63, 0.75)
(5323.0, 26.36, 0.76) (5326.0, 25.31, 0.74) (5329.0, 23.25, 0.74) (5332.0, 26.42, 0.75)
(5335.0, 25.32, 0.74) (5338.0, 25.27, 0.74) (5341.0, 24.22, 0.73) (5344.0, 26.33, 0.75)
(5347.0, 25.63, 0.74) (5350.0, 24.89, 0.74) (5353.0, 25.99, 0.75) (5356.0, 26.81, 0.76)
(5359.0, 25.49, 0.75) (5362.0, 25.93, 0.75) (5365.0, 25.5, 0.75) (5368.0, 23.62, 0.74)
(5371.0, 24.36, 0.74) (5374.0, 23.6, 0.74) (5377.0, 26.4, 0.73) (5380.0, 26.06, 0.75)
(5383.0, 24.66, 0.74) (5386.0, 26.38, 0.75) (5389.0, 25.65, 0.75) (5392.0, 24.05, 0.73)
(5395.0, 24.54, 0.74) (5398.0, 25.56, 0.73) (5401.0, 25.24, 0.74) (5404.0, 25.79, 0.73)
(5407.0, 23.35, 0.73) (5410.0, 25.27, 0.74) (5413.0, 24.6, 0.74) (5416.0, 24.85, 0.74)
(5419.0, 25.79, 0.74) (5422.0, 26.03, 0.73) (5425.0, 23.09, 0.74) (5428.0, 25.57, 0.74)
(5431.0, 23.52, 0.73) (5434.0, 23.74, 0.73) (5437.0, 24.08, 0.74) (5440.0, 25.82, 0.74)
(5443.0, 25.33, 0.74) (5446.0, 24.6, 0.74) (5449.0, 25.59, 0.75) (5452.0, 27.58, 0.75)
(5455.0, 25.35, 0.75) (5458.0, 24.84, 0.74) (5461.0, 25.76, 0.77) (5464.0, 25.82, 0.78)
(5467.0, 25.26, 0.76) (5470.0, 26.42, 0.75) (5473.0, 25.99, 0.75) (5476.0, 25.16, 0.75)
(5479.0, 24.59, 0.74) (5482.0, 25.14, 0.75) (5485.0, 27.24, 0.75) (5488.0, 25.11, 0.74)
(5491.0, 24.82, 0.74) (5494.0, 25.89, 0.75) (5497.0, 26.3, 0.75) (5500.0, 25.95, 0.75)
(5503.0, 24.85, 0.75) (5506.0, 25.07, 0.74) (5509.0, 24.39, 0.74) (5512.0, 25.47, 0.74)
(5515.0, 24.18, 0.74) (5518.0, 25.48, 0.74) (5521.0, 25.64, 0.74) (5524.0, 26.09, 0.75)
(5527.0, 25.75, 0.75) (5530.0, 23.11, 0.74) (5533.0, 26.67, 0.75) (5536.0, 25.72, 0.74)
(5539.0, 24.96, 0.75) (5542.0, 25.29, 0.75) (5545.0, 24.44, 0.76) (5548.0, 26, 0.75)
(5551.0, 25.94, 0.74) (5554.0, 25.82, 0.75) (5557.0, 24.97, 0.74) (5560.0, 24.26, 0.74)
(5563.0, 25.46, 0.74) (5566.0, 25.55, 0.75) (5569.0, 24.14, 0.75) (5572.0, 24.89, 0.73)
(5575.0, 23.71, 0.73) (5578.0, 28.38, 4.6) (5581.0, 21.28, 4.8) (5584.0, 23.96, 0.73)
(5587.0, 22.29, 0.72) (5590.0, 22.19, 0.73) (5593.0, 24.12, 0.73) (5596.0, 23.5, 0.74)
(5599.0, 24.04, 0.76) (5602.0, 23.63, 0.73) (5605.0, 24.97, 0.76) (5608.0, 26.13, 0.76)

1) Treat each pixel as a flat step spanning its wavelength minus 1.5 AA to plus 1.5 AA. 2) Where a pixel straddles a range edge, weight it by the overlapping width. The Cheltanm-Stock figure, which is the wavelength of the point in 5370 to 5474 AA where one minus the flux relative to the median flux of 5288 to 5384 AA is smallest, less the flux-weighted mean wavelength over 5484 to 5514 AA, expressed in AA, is -46.4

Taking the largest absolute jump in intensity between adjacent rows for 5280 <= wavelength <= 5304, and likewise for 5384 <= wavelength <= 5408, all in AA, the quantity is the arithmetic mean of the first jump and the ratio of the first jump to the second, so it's 2.4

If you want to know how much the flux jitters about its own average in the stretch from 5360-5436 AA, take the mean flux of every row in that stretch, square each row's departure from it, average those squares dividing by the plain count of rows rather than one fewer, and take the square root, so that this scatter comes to 1.01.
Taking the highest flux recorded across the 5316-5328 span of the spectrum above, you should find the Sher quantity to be 26.63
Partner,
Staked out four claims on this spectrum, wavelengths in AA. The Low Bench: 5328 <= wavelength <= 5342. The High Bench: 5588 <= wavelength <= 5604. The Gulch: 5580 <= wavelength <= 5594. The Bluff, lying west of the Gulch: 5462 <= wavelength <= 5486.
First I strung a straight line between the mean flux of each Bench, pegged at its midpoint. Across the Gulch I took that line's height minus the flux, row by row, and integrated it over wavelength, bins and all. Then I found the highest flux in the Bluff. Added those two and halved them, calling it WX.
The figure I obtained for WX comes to 19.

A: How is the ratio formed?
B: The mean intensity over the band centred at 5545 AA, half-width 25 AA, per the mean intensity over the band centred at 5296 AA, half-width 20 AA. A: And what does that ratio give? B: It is 0.96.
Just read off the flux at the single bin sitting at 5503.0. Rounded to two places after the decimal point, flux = 24.85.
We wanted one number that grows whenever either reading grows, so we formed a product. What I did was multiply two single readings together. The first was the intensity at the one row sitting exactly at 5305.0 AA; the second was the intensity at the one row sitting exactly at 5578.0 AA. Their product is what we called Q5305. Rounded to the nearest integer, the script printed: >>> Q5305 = 755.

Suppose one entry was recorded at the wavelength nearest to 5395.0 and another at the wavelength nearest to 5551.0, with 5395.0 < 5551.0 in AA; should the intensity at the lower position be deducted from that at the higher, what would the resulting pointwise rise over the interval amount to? 1.4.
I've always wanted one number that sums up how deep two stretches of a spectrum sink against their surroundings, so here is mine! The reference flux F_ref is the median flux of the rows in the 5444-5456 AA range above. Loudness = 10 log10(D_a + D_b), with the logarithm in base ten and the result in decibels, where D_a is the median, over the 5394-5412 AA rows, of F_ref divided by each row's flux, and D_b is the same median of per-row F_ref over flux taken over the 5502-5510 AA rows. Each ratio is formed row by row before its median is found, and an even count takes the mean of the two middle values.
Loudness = 3.08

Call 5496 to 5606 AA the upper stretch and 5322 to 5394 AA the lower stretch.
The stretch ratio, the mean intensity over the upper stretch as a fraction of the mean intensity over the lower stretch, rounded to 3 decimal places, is 0.981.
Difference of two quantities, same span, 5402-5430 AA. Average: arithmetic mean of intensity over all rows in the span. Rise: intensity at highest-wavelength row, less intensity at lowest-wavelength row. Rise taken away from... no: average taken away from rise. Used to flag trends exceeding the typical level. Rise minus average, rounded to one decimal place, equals -25.1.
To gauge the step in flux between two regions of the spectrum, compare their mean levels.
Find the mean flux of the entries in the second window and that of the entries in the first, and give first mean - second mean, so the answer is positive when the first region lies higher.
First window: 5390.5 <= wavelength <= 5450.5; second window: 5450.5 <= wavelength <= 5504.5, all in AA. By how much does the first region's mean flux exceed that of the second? -0.9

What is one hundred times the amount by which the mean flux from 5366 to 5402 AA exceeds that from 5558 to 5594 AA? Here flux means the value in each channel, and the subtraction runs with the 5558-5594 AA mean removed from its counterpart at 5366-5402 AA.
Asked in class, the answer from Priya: 82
